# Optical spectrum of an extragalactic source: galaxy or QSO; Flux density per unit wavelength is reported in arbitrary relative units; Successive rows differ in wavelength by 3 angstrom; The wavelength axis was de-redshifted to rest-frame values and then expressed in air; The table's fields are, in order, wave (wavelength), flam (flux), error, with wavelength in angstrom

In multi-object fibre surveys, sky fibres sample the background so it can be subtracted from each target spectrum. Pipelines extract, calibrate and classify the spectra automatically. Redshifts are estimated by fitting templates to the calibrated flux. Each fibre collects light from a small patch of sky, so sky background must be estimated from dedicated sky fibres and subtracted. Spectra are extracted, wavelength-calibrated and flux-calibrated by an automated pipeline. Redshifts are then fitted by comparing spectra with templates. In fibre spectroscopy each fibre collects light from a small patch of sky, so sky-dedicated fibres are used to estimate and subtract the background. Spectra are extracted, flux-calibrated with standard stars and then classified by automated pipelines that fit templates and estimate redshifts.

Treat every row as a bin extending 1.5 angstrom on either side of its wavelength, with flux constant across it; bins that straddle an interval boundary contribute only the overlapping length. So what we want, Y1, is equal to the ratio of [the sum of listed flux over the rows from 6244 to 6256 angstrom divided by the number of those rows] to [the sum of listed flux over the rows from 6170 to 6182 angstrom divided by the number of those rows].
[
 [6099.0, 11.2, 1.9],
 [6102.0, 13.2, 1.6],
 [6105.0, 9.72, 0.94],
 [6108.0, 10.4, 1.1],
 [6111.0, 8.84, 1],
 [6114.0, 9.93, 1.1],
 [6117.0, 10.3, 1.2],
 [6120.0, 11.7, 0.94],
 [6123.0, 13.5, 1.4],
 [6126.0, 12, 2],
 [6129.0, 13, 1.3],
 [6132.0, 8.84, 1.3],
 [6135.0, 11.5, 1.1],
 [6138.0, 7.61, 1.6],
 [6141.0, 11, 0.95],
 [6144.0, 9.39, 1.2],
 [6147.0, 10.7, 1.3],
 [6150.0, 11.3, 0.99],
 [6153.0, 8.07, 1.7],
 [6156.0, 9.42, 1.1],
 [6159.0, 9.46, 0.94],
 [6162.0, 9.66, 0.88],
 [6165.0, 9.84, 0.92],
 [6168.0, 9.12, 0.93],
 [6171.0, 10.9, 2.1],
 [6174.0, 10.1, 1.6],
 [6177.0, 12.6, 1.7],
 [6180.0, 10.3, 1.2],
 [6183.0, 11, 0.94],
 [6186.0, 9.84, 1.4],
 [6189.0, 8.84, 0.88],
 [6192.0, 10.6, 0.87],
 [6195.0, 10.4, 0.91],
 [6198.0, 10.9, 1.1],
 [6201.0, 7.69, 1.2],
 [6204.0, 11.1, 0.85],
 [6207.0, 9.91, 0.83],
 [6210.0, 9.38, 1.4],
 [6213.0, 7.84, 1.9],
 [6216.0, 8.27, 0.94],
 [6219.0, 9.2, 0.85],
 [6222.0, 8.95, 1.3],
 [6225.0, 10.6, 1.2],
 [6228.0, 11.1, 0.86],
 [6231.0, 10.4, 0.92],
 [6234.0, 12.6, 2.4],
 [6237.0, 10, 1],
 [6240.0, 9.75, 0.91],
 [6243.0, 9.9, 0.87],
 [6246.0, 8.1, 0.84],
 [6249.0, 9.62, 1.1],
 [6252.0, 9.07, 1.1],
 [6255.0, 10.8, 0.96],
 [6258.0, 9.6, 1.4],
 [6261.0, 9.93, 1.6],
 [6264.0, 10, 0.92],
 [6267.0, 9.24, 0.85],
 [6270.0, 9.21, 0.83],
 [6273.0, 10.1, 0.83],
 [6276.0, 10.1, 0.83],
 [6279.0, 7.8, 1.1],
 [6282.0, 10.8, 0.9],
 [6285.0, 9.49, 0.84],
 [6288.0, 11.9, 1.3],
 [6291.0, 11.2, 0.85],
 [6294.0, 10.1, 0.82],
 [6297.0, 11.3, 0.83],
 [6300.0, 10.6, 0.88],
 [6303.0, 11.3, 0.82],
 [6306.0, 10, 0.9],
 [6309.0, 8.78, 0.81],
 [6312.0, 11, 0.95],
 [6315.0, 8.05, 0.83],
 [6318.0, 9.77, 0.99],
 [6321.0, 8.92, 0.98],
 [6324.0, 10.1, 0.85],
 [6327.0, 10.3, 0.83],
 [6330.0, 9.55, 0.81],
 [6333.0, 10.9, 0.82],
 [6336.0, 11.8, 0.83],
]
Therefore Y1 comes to 0.86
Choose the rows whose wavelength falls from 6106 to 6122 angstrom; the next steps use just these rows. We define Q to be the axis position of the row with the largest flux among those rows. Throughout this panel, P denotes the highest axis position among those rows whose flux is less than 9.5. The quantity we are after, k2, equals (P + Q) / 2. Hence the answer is 6115.5 angstrom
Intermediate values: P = 6111.0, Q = 6120.0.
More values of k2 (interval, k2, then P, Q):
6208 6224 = 6216.0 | 6222.0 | 6210.0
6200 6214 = 6208.5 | 6213.0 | 6204.0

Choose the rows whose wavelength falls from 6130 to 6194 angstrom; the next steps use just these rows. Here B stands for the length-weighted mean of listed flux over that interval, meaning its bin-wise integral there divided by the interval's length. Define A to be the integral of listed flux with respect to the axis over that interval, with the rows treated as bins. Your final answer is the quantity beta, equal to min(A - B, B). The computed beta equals 10.0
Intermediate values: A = 642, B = 10.0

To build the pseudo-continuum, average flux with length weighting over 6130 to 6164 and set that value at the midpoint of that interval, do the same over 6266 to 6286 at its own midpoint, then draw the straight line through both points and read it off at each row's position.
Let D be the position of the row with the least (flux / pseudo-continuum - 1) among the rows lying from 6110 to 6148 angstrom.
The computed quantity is 6138.0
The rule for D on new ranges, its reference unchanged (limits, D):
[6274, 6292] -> 6279.0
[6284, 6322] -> 6315.0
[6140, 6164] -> 6153.0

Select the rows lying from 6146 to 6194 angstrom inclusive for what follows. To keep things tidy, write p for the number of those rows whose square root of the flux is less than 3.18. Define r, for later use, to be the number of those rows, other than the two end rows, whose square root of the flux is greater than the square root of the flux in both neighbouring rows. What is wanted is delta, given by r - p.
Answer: -4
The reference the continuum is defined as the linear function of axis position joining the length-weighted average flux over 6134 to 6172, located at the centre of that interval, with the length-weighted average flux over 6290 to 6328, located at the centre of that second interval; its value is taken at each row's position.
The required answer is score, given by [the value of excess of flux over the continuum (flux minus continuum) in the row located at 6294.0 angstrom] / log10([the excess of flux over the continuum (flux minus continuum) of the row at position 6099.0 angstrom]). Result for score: 0.2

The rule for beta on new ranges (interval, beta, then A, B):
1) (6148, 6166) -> 9.6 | 174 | 9.6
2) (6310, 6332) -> 9.7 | 213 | 9.7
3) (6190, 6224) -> 9.5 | 322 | 9.5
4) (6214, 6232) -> 9.7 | 174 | 9.7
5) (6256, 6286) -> 9.6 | 289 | 9.6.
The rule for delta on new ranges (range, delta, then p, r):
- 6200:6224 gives -5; 7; 2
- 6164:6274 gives -11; 24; 13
